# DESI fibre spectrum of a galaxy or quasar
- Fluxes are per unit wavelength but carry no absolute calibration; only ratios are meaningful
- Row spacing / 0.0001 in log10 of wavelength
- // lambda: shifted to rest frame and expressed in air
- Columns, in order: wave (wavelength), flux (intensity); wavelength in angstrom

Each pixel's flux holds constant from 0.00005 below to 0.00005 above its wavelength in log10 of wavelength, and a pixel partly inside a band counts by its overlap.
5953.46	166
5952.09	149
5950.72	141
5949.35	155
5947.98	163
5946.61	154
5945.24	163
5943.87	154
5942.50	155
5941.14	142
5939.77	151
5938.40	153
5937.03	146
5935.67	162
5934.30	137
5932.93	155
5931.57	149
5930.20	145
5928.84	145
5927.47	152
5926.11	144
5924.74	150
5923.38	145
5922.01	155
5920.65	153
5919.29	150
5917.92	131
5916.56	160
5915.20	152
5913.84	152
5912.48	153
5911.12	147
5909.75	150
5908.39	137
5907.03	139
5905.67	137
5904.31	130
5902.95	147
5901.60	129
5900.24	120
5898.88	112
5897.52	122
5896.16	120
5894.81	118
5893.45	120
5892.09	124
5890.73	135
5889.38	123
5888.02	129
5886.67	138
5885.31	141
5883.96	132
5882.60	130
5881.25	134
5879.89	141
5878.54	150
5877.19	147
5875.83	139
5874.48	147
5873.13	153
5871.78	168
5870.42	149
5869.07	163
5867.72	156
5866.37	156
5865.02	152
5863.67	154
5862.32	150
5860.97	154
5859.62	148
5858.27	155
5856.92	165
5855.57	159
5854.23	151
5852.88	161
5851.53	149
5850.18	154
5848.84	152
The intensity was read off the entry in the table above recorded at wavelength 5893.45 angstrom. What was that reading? 120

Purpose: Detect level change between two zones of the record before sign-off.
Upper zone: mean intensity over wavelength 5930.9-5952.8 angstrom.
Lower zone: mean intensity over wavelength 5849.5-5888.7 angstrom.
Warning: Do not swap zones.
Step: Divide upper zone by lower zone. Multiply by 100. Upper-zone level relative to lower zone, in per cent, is 102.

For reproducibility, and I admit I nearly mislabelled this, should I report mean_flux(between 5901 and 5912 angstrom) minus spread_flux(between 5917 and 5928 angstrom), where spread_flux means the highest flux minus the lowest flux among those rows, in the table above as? 116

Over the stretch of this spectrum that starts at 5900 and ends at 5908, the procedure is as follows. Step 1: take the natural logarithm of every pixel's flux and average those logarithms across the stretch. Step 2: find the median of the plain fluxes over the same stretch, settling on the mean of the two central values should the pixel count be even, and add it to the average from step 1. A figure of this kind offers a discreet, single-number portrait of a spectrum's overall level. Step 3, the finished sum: 138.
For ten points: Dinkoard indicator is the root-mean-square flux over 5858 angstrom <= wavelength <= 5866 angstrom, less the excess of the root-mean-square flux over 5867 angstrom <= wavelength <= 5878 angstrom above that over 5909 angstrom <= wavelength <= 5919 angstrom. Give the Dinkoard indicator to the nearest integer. 149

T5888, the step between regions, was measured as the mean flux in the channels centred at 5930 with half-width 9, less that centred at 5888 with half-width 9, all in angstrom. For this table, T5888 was 19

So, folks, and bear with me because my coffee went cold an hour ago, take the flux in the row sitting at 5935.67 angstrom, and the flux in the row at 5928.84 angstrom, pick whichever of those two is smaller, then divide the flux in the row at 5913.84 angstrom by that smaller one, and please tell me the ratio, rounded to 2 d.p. 1.05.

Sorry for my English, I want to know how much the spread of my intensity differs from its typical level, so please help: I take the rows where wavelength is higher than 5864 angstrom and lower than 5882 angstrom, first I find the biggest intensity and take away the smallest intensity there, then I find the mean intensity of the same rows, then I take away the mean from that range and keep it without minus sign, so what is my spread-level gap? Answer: 116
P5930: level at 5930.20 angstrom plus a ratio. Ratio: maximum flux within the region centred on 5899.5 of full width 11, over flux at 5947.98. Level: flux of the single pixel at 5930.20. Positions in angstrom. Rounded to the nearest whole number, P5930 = 146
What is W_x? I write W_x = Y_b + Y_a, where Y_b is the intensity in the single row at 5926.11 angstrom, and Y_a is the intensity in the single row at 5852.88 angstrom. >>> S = 305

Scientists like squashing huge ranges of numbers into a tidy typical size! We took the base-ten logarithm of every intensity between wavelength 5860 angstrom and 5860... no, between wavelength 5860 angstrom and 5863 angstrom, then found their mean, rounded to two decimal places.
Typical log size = 2.18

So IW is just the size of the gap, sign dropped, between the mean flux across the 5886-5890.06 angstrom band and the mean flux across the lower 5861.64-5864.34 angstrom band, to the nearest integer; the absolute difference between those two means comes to 22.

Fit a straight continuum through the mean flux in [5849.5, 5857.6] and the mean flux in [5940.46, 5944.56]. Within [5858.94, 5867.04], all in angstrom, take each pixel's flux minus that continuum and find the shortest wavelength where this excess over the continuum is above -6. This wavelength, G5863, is 5860.97 angstrom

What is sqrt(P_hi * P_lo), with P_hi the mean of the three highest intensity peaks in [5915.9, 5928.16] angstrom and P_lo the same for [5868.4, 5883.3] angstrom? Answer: 158.6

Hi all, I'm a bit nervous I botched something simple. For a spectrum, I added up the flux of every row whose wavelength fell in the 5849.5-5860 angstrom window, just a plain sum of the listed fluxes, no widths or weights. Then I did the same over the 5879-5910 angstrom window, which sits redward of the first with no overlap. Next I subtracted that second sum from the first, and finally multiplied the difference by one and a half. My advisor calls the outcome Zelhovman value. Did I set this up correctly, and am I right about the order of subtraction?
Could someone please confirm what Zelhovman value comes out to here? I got -2649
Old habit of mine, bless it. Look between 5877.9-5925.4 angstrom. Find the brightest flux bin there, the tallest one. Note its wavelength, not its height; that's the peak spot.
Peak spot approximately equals 5916.56 angstrom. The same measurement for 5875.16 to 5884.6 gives 5878.54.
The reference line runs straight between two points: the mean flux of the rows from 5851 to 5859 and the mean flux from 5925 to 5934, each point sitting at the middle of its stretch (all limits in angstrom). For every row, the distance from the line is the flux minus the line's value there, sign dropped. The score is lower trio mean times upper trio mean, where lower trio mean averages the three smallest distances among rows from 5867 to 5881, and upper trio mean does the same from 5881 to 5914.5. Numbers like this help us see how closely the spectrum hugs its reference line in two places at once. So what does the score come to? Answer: 4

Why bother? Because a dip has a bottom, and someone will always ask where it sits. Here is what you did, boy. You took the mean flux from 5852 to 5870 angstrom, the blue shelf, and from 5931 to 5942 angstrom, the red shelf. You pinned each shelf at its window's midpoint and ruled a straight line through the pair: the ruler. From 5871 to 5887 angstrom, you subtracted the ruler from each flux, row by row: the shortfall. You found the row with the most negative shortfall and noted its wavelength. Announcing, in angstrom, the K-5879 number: 5882.60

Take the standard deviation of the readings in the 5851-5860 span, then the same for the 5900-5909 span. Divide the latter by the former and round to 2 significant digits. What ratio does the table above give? 1.3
